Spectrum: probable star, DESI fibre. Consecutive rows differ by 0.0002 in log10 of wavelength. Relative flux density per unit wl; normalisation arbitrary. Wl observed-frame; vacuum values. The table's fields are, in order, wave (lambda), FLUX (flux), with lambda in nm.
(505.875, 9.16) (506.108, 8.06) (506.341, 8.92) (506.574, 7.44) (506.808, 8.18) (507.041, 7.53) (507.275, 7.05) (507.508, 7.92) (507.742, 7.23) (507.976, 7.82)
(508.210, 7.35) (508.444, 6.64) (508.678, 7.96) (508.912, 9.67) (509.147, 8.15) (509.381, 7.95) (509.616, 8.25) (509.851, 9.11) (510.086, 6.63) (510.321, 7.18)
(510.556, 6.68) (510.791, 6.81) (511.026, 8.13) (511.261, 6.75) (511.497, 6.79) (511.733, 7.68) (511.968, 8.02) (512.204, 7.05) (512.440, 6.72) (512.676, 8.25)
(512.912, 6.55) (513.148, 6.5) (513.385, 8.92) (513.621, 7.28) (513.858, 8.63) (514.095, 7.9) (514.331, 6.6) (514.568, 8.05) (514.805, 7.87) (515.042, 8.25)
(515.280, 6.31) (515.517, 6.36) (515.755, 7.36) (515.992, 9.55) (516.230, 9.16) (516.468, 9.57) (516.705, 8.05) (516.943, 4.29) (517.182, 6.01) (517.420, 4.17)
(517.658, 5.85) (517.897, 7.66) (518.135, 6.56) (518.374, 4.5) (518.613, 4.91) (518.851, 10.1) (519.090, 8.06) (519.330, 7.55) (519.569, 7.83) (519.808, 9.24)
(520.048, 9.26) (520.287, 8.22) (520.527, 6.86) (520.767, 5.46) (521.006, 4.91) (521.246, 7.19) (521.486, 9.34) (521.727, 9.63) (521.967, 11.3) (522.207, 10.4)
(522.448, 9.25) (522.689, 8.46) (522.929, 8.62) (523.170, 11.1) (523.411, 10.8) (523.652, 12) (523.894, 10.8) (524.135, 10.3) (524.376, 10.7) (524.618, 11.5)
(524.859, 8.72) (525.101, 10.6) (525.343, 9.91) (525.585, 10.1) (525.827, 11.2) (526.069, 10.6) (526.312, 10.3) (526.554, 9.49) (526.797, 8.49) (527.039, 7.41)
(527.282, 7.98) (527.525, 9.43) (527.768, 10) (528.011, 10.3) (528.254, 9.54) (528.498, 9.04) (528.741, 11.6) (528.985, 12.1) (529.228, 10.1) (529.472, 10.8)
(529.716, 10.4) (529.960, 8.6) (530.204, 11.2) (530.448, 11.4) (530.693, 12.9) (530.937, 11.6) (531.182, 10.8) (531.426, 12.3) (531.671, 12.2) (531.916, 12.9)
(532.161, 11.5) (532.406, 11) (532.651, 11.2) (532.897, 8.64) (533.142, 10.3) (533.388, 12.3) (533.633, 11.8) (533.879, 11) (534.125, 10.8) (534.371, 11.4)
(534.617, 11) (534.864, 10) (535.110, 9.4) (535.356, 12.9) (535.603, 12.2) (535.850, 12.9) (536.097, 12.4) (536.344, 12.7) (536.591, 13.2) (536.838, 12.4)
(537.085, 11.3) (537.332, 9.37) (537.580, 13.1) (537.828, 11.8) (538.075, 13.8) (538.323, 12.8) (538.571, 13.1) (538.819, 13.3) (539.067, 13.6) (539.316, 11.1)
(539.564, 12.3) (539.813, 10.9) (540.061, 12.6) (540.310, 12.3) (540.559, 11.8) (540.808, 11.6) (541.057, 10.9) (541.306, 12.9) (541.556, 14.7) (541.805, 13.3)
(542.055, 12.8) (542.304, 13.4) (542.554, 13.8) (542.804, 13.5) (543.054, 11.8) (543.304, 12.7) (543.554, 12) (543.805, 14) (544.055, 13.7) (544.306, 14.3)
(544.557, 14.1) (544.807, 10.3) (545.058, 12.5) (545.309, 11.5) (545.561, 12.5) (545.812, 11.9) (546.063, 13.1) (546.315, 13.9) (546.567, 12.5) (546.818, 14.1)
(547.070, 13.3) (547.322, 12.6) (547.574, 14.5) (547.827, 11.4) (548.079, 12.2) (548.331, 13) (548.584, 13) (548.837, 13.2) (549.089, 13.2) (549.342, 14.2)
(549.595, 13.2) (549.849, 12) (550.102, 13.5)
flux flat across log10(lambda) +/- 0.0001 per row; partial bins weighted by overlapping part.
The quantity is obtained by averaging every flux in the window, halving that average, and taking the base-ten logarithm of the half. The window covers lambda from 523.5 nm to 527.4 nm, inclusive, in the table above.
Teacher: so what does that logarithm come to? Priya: 0.70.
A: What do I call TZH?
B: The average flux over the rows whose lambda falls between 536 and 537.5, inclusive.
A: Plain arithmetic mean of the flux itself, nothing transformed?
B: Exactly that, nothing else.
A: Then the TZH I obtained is 11.9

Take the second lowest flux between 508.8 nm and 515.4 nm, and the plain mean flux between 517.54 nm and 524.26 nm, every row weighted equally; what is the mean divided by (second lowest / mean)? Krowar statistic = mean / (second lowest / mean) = 11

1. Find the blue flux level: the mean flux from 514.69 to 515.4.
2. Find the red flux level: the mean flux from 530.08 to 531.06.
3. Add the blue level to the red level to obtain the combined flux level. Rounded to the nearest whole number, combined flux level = 19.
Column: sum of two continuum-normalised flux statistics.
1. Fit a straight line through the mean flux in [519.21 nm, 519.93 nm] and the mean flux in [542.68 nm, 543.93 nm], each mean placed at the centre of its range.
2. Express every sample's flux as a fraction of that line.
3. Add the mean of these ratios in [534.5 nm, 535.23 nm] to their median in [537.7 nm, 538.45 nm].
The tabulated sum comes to 1.99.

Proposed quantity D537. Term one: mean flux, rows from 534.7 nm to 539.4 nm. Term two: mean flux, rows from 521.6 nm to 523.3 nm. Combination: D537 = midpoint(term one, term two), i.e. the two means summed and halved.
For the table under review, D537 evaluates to 11.0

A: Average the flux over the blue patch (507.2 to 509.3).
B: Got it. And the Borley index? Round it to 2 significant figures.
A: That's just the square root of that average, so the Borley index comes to 2.8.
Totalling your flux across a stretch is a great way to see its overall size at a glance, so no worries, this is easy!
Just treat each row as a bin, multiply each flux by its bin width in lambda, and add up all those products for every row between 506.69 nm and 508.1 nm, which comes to 11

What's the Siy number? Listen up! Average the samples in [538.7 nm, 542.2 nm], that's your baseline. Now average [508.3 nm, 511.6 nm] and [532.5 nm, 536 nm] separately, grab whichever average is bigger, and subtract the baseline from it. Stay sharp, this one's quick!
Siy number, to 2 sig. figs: -1.3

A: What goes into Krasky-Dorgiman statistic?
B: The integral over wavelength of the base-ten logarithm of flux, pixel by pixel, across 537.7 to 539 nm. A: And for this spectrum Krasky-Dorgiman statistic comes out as 1.4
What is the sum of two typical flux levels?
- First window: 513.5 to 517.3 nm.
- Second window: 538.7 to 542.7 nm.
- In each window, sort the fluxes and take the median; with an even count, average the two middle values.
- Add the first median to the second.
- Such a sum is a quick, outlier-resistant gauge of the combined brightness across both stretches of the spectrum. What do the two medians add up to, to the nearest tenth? 20.6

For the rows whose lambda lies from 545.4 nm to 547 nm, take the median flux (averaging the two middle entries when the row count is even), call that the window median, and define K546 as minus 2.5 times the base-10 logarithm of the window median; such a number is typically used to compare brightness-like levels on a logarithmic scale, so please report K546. -2.77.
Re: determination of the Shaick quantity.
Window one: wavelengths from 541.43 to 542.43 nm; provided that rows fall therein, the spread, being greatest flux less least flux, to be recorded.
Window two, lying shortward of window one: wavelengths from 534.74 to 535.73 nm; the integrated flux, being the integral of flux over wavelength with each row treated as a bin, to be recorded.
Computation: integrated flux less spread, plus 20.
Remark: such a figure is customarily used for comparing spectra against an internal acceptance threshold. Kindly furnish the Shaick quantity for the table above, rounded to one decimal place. 29.1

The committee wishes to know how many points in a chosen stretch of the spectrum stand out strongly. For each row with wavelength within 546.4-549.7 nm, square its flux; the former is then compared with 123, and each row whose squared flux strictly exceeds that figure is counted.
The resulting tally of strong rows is 13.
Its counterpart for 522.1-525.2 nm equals 3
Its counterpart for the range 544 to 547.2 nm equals 12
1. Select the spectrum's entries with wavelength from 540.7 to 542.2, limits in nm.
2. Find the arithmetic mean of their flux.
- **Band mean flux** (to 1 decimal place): 12.7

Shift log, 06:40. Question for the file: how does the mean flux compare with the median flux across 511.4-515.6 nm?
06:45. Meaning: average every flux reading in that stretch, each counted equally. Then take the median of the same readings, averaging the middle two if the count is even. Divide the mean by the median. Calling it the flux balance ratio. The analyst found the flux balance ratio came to 0.99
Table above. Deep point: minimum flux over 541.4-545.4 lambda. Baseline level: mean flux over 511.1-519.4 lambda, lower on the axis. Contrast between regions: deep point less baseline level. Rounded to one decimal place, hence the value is 3.0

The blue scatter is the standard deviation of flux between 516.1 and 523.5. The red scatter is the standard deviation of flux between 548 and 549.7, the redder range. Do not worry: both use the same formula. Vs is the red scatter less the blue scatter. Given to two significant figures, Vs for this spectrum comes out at -1.5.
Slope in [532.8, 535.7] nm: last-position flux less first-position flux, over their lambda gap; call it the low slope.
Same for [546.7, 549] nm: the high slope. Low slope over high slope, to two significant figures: -3.0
